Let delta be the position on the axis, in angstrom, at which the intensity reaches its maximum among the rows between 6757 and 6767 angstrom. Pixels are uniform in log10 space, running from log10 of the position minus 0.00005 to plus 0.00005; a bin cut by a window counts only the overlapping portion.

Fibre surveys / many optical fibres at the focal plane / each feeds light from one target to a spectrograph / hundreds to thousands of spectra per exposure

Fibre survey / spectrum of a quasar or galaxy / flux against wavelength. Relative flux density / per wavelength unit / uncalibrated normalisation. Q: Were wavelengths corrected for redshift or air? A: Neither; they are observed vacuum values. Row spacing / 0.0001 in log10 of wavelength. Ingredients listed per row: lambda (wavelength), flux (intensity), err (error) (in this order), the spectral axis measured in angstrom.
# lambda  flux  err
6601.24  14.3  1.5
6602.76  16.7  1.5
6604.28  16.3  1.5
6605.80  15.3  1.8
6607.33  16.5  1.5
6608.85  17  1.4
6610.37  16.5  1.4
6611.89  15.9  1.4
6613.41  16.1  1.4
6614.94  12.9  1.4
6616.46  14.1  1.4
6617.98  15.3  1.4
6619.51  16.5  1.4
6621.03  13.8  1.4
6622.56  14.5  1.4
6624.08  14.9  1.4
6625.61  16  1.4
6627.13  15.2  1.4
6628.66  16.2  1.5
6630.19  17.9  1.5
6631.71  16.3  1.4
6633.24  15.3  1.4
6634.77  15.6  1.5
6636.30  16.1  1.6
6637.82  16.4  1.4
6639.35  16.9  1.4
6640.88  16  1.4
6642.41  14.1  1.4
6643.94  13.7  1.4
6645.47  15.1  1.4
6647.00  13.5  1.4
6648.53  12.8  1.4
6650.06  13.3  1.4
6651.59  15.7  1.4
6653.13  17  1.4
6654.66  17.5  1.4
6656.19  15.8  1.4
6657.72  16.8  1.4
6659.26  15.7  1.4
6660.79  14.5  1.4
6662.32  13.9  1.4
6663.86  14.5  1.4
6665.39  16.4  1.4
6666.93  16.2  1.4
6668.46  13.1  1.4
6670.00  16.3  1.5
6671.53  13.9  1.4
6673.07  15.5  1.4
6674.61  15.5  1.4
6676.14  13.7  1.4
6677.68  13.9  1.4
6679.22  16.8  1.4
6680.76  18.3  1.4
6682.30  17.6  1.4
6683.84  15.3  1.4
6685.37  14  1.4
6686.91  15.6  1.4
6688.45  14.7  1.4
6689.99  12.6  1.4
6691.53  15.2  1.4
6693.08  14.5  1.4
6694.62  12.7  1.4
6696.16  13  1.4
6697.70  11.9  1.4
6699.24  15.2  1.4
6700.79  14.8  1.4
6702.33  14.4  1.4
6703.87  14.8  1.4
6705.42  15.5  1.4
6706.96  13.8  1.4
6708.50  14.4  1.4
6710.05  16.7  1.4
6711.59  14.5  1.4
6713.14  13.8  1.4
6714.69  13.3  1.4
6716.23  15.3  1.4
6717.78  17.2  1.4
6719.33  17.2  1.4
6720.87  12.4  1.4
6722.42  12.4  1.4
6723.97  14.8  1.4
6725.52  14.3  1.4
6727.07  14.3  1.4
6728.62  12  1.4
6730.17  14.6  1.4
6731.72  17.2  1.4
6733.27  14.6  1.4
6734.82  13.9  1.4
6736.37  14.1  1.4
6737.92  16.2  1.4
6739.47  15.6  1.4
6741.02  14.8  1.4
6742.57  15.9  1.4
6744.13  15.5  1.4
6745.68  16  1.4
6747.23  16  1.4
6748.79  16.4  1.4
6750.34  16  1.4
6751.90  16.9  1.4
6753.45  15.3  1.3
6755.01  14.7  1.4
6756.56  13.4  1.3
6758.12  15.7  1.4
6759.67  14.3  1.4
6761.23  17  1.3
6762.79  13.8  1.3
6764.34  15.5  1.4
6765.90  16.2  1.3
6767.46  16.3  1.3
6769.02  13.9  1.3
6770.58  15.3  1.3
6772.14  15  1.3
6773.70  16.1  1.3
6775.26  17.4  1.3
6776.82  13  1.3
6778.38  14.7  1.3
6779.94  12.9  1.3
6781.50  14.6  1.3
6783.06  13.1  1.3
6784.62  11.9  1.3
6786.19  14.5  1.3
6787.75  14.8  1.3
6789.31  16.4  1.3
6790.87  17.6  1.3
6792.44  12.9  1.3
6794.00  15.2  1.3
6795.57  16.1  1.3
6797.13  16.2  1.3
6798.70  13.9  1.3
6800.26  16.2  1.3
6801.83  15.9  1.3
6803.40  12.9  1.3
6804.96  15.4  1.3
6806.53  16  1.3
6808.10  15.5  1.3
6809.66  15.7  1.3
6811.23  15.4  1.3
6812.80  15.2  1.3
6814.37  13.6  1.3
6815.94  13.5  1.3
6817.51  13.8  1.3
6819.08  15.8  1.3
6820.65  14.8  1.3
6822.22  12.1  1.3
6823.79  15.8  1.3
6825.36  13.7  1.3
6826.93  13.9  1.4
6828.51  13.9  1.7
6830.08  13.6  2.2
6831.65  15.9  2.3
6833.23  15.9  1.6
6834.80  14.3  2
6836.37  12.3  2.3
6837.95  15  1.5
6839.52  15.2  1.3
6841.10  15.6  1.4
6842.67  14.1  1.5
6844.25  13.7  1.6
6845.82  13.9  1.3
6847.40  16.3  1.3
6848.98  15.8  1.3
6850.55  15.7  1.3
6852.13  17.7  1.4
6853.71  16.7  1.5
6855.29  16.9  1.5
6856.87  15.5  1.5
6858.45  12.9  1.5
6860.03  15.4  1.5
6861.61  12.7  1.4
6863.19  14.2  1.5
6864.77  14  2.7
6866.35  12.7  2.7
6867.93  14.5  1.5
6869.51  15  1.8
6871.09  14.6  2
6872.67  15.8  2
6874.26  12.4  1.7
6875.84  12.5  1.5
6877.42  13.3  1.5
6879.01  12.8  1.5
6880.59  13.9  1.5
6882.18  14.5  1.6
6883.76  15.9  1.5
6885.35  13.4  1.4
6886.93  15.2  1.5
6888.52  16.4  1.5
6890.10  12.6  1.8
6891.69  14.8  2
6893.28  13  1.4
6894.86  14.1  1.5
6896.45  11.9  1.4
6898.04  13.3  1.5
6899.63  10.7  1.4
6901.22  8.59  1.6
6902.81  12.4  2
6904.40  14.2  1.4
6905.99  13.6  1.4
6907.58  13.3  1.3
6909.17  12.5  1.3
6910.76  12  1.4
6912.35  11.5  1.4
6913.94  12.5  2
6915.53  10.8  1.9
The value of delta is 6761.23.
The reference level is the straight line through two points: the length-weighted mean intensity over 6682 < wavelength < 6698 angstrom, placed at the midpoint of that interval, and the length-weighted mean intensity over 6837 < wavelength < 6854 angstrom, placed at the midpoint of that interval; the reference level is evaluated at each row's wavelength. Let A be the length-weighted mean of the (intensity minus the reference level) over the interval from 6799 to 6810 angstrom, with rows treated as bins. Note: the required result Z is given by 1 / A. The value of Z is 4.4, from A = 0.2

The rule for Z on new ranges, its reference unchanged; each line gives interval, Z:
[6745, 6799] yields 3.5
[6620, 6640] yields 0.5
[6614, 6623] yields 1.3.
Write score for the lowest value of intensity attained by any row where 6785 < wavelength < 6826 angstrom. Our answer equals 12.1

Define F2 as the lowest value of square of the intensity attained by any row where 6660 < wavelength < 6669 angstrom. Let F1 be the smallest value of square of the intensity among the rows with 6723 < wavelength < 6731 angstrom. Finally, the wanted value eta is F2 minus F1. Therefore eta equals 28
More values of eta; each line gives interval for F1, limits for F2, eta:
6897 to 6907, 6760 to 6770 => 117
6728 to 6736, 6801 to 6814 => 22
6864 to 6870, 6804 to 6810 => 76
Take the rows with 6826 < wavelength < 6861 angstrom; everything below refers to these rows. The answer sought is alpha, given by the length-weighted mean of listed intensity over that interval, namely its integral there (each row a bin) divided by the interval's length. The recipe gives 15.0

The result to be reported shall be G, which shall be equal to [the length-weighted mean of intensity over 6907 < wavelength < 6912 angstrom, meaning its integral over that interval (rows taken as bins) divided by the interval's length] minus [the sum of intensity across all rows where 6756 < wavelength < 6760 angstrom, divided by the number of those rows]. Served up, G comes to -2.0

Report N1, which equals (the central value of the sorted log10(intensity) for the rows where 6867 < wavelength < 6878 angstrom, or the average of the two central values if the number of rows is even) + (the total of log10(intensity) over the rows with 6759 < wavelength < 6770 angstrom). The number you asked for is 9.44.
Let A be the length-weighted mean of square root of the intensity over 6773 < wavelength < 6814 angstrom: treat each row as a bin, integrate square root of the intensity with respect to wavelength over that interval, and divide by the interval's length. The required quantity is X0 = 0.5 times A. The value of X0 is 1.93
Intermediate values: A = 3.86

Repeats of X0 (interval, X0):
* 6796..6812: 1.96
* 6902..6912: 1.80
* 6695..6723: 1.90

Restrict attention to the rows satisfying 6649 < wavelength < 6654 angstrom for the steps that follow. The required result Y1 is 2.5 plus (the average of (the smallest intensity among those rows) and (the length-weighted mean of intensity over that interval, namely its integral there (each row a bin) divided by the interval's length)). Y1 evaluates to 16.8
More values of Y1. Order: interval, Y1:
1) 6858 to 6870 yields 15.8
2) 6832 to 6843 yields 16.0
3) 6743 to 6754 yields 18.2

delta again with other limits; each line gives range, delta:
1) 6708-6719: 6717.78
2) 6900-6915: 6904.40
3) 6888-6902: 6888.52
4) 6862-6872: 6869.51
